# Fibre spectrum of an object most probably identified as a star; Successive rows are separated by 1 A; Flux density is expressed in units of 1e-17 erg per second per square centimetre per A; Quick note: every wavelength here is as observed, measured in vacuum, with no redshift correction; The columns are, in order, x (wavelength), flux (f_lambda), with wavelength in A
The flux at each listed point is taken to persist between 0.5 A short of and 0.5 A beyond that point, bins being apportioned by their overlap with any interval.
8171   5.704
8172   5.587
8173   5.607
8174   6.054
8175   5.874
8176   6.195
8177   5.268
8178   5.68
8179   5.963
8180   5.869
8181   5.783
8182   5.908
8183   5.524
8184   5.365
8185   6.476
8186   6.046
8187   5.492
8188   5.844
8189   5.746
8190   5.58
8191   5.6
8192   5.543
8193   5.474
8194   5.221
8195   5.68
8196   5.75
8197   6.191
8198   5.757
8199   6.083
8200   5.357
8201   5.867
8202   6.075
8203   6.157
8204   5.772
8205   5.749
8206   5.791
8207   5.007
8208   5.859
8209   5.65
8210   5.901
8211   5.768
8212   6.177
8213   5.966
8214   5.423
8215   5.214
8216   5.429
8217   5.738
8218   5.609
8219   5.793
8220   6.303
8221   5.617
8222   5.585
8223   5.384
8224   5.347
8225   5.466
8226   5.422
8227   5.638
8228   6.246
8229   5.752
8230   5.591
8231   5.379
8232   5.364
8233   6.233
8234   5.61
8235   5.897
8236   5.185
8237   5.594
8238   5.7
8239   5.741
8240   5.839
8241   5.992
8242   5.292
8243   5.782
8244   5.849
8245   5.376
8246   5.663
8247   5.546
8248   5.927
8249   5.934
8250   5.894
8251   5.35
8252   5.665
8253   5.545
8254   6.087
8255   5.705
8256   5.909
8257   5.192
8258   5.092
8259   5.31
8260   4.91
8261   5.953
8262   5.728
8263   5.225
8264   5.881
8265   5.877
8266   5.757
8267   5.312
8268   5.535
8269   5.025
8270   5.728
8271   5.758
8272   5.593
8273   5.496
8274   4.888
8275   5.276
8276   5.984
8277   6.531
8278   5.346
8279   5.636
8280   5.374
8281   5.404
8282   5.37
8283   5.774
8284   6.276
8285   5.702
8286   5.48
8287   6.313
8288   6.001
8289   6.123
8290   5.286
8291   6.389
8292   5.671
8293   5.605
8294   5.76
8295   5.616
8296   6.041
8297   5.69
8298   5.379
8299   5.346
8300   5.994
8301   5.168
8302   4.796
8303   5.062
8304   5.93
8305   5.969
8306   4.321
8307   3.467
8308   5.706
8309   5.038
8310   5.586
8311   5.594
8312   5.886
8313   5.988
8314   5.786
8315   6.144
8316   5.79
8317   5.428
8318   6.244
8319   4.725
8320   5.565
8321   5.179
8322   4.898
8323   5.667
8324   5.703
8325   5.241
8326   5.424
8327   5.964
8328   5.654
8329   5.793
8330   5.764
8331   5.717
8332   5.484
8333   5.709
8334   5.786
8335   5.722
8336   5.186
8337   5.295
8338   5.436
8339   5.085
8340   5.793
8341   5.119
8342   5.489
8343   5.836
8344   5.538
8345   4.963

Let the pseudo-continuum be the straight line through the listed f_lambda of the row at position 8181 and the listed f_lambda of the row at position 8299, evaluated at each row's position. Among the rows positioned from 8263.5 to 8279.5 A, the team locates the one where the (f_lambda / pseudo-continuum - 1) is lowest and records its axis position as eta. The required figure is 8274 A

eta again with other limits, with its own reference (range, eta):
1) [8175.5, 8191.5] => 8177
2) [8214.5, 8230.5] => 8215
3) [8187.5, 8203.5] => 8194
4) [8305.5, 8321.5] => 8307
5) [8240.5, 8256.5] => 8242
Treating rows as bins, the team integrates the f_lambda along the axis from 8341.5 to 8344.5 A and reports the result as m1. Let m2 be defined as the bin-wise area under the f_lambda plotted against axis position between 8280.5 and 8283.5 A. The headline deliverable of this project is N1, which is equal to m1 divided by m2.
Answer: 1.02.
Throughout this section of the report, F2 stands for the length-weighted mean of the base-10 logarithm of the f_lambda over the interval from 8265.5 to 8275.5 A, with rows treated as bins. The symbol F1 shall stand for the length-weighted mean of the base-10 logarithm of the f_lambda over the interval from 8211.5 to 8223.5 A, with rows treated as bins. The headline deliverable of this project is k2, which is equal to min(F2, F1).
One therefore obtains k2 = 0.735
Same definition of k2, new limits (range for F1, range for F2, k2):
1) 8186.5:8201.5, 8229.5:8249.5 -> 0.753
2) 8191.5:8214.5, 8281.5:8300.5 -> 0.759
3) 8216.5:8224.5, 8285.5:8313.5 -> 0.741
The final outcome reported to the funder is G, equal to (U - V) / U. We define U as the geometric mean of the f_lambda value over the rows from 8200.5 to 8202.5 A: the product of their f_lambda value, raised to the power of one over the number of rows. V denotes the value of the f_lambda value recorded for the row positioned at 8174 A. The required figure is -0.014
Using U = 5.97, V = 6.054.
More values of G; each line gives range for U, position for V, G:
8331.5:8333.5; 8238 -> -0.019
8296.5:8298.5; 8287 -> -0.141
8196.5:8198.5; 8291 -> -0.070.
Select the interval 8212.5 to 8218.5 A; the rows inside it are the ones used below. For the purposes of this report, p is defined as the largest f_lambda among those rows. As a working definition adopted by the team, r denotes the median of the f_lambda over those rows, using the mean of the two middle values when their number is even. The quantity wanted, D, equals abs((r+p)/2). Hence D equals 5.74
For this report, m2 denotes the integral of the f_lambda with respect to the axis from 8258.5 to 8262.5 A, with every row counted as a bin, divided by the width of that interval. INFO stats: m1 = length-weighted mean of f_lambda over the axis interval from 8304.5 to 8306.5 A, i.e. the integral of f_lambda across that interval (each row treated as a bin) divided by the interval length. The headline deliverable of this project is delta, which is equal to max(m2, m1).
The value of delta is 5.5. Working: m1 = 5.1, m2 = 5.48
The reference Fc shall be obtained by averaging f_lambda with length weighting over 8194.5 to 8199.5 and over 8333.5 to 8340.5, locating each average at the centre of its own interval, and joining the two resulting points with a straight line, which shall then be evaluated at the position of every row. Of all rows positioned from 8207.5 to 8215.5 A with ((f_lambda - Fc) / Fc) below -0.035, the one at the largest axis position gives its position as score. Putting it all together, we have 8215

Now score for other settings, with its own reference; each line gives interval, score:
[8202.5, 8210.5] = 8209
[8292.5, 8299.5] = 8299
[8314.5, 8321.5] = 8321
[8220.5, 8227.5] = 8226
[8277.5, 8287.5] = 8282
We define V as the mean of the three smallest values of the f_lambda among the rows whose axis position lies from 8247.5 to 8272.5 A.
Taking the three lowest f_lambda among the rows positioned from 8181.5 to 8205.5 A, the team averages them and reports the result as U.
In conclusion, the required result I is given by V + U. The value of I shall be 10.3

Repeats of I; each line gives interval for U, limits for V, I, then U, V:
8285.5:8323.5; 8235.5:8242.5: 9.5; 4.17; 5.36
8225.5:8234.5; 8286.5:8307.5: 9.6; 5.39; 4.19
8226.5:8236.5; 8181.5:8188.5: 10.8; 5.31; 5.46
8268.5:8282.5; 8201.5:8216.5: 10.3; 5.06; 5.21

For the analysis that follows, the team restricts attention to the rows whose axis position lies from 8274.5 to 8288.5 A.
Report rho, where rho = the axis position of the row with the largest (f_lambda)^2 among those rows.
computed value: 8277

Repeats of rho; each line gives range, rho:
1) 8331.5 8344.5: 8343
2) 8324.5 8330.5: 8327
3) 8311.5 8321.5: 8318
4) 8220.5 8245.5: 8228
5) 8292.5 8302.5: 8296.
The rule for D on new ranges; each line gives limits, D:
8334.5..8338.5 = 5.54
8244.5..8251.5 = 5.80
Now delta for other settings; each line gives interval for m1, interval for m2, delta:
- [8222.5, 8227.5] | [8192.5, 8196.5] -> 5.5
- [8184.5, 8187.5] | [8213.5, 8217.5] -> 6.0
